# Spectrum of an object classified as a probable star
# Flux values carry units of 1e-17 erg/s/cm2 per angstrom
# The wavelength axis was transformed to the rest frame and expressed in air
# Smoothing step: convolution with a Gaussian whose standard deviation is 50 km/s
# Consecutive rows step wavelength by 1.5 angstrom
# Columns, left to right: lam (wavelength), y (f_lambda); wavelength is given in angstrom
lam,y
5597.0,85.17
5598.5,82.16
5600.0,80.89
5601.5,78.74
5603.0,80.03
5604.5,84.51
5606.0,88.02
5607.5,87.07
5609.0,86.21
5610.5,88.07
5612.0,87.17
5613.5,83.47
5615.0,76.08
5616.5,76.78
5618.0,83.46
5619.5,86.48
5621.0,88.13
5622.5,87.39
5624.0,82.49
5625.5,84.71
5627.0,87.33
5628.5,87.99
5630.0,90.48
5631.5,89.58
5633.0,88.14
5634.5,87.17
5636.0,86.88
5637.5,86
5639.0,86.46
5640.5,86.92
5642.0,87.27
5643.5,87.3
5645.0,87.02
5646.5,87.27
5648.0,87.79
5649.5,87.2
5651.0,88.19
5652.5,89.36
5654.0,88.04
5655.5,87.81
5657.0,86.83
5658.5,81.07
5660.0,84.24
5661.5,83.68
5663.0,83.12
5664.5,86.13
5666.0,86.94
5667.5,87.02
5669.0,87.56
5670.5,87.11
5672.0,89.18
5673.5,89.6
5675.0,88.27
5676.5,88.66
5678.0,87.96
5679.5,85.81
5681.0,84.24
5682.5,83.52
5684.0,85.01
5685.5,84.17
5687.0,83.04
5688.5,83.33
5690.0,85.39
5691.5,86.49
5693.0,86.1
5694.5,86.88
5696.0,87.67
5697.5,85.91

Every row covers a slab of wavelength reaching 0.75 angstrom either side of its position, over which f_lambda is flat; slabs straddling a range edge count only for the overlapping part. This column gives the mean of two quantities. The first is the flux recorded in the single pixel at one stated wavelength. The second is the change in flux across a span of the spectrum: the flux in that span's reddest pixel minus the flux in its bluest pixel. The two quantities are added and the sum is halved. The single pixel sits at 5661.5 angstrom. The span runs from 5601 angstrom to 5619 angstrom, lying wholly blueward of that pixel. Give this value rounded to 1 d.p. 44.2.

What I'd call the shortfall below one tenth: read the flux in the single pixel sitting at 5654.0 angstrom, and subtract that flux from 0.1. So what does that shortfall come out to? -87.9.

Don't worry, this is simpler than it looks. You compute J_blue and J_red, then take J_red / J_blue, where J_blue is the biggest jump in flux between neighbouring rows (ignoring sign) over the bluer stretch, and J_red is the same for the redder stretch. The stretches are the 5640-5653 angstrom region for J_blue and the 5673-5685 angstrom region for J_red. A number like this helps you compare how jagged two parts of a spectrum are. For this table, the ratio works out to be 1.8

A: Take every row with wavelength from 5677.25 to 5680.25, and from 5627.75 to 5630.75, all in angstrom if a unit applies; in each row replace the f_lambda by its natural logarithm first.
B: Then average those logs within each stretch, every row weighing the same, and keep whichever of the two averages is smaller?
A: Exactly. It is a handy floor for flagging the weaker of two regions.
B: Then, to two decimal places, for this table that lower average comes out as 4.46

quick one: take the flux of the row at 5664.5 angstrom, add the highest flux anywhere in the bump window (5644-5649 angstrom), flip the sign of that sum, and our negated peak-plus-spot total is -174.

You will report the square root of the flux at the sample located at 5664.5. 9.28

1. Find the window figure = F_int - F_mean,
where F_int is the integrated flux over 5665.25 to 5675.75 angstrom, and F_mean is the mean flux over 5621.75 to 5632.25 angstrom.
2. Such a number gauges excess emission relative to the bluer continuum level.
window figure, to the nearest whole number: 836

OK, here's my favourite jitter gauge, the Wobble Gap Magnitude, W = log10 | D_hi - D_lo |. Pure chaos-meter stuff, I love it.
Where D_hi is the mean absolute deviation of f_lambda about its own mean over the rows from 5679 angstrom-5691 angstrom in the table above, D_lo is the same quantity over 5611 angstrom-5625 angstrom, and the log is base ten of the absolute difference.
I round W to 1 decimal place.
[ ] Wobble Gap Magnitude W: 0.4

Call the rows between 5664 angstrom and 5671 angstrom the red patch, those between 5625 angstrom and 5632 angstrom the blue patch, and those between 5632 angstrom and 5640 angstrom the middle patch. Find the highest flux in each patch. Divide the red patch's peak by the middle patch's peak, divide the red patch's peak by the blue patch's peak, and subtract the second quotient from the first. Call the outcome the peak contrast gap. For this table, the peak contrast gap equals 0.026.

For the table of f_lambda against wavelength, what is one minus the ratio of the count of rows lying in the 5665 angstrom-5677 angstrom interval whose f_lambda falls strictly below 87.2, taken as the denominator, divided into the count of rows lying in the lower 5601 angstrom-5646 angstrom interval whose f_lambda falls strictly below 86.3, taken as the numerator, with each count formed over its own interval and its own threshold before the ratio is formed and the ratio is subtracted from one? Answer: -2.7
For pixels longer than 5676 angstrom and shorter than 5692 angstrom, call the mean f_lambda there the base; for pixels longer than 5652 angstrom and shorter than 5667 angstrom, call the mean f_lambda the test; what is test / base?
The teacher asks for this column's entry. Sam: 1.01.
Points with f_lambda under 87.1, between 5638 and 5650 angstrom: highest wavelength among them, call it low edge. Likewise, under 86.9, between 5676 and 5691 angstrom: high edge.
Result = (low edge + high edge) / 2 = 5667.5 angstrom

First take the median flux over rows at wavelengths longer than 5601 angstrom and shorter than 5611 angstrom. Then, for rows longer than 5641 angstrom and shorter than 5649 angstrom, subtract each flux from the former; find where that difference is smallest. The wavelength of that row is 5648.0 angstrom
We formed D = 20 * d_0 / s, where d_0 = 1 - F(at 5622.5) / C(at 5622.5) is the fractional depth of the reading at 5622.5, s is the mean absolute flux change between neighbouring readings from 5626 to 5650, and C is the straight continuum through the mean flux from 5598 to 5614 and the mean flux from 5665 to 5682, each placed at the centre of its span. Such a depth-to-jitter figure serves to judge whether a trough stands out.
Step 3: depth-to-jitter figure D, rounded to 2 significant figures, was -0.79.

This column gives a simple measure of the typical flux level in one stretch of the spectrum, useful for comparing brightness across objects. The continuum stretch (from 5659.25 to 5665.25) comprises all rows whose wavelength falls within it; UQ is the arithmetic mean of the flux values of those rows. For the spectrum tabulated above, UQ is 84.3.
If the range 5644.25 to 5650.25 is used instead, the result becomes 87.3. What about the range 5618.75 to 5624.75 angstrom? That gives 86.1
